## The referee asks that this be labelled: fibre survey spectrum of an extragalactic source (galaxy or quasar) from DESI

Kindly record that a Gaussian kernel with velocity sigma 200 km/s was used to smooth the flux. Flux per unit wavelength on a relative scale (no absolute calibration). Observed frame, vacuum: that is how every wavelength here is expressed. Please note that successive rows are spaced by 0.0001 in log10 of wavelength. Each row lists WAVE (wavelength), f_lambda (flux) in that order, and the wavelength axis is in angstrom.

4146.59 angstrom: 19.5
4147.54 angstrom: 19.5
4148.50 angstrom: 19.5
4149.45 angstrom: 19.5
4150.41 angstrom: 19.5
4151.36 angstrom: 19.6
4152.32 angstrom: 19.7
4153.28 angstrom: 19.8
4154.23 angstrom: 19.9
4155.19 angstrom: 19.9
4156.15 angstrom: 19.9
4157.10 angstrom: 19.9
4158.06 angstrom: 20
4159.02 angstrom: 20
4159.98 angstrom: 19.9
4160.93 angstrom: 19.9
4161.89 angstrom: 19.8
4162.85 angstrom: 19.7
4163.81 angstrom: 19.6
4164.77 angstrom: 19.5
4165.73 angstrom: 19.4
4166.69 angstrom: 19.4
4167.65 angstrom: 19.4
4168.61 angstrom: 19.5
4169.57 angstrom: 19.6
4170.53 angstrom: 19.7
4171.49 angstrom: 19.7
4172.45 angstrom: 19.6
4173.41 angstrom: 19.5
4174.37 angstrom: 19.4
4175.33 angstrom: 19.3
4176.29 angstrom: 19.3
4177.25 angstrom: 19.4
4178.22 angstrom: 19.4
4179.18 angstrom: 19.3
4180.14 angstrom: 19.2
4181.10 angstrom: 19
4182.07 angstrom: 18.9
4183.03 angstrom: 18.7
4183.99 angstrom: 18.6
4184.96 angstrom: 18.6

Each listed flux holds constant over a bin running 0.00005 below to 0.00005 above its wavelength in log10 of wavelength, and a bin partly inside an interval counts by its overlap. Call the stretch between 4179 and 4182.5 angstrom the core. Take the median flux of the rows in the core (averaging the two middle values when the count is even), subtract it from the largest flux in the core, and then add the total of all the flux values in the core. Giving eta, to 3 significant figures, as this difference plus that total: 76.6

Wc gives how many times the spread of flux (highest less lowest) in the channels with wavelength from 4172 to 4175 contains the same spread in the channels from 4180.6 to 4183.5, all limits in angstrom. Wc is 0.7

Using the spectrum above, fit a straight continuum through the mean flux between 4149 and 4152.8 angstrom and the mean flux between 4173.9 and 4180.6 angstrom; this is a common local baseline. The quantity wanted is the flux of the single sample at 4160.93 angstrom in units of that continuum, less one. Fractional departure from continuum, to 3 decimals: 0.022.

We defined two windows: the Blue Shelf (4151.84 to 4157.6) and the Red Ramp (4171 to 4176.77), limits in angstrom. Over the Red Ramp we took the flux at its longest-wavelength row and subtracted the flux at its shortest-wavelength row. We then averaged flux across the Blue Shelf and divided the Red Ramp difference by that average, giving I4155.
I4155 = -0.0202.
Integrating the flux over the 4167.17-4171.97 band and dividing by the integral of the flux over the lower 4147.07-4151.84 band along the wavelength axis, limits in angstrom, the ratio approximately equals 1.0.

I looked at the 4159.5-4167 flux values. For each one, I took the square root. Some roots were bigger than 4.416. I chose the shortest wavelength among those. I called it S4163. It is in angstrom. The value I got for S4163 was 4159.98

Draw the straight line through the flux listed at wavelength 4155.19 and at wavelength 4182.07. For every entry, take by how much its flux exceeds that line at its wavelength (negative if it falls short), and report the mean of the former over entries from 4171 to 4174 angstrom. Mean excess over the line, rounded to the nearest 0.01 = 0.34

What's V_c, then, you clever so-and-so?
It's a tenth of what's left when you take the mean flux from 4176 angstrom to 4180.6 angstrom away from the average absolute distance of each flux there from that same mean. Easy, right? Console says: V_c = -1.93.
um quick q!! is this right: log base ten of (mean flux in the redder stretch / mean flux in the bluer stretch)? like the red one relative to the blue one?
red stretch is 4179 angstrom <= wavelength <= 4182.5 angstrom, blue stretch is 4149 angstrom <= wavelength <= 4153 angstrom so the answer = -0.011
